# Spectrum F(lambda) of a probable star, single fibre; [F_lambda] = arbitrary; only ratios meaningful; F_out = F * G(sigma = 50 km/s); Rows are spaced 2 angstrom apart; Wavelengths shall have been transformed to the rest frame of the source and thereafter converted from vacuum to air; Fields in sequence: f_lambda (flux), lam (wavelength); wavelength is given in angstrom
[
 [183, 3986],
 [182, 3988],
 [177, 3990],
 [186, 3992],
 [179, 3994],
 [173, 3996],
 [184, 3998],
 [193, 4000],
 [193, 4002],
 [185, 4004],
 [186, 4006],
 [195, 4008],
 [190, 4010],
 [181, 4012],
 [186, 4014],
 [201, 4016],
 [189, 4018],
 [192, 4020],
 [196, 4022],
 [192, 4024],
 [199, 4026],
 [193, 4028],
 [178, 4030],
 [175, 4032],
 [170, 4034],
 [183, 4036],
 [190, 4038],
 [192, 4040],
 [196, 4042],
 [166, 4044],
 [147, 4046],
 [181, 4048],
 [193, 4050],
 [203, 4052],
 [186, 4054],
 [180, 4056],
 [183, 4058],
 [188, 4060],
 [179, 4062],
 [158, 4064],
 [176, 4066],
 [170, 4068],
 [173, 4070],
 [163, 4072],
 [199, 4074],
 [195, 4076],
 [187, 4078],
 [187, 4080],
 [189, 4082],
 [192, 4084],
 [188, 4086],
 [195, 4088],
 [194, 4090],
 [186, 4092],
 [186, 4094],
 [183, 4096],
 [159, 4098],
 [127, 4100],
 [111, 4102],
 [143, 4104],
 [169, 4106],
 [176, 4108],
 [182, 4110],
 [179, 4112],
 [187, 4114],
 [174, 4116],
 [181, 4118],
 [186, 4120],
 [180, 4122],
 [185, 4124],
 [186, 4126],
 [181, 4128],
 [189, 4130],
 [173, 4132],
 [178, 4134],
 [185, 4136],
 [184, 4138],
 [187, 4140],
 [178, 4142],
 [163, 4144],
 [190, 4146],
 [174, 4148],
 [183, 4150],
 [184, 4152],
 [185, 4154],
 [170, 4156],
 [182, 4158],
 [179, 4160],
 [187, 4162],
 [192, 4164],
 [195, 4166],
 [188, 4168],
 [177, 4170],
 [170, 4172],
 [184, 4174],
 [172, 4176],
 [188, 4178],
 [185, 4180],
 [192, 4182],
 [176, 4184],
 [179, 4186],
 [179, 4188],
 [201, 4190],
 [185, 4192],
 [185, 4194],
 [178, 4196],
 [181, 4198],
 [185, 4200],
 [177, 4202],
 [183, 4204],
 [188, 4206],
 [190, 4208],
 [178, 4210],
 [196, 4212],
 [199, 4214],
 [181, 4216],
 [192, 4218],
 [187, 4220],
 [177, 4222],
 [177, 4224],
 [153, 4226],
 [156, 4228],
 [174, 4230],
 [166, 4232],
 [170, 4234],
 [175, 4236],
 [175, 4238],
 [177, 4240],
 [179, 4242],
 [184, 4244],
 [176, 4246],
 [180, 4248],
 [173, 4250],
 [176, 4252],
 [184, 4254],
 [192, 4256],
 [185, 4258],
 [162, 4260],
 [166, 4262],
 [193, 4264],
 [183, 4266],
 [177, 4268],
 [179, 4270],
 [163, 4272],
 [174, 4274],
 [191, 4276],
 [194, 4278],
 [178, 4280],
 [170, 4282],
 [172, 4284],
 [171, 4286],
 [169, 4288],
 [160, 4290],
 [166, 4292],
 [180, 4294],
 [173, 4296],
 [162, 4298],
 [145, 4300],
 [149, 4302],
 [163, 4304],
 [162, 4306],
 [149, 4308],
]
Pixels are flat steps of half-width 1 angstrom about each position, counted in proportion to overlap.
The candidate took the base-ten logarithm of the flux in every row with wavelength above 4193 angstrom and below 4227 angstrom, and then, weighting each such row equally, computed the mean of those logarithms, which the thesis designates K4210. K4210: 2.26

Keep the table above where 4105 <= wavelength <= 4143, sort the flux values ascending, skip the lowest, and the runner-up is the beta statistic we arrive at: 173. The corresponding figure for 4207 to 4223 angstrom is 178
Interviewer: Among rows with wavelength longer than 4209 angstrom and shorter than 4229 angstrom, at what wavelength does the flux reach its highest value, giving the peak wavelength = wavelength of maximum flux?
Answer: 4214 angstrom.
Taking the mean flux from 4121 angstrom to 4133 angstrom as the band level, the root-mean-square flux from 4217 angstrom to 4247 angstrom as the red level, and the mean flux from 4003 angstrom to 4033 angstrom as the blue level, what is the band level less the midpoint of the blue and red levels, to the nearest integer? 0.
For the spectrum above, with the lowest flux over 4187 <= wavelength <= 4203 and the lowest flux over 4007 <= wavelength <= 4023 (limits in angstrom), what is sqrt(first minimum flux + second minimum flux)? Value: 18.9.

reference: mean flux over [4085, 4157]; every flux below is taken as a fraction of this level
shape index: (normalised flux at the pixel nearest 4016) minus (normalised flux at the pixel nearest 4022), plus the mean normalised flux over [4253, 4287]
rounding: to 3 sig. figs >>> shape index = 1.04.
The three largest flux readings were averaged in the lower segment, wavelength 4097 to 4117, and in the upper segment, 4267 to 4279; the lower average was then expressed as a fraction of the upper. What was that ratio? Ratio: 0.97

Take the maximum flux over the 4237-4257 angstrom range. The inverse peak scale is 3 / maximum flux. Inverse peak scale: 0.0156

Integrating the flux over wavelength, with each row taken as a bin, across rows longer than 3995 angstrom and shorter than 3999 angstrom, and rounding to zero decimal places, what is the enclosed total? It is 714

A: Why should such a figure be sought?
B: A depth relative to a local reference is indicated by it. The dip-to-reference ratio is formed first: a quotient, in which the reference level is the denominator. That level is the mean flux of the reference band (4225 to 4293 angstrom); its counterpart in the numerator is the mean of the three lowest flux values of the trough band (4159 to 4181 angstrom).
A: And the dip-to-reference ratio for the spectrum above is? 0.99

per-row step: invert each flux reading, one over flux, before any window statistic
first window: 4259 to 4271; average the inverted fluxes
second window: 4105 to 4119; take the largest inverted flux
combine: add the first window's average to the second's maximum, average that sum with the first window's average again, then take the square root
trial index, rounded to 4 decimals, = 0.0929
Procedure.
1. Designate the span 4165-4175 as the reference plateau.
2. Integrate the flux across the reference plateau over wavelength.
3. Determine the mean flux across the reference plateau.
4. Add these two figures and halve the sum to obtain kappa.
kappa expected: 1005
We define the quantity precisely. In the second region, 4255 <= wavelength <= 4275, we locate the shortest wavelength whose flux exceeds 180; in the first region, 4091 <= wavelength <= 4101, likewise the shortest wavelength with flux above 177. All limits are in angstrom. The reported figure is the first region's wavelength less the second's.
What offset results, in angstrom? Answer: -164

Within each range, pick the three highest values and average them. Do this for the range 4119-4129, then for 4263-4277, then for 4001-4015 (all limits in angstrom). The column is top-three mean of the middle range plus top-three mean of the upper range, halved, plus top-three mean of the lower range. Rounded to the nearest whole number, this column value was 380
